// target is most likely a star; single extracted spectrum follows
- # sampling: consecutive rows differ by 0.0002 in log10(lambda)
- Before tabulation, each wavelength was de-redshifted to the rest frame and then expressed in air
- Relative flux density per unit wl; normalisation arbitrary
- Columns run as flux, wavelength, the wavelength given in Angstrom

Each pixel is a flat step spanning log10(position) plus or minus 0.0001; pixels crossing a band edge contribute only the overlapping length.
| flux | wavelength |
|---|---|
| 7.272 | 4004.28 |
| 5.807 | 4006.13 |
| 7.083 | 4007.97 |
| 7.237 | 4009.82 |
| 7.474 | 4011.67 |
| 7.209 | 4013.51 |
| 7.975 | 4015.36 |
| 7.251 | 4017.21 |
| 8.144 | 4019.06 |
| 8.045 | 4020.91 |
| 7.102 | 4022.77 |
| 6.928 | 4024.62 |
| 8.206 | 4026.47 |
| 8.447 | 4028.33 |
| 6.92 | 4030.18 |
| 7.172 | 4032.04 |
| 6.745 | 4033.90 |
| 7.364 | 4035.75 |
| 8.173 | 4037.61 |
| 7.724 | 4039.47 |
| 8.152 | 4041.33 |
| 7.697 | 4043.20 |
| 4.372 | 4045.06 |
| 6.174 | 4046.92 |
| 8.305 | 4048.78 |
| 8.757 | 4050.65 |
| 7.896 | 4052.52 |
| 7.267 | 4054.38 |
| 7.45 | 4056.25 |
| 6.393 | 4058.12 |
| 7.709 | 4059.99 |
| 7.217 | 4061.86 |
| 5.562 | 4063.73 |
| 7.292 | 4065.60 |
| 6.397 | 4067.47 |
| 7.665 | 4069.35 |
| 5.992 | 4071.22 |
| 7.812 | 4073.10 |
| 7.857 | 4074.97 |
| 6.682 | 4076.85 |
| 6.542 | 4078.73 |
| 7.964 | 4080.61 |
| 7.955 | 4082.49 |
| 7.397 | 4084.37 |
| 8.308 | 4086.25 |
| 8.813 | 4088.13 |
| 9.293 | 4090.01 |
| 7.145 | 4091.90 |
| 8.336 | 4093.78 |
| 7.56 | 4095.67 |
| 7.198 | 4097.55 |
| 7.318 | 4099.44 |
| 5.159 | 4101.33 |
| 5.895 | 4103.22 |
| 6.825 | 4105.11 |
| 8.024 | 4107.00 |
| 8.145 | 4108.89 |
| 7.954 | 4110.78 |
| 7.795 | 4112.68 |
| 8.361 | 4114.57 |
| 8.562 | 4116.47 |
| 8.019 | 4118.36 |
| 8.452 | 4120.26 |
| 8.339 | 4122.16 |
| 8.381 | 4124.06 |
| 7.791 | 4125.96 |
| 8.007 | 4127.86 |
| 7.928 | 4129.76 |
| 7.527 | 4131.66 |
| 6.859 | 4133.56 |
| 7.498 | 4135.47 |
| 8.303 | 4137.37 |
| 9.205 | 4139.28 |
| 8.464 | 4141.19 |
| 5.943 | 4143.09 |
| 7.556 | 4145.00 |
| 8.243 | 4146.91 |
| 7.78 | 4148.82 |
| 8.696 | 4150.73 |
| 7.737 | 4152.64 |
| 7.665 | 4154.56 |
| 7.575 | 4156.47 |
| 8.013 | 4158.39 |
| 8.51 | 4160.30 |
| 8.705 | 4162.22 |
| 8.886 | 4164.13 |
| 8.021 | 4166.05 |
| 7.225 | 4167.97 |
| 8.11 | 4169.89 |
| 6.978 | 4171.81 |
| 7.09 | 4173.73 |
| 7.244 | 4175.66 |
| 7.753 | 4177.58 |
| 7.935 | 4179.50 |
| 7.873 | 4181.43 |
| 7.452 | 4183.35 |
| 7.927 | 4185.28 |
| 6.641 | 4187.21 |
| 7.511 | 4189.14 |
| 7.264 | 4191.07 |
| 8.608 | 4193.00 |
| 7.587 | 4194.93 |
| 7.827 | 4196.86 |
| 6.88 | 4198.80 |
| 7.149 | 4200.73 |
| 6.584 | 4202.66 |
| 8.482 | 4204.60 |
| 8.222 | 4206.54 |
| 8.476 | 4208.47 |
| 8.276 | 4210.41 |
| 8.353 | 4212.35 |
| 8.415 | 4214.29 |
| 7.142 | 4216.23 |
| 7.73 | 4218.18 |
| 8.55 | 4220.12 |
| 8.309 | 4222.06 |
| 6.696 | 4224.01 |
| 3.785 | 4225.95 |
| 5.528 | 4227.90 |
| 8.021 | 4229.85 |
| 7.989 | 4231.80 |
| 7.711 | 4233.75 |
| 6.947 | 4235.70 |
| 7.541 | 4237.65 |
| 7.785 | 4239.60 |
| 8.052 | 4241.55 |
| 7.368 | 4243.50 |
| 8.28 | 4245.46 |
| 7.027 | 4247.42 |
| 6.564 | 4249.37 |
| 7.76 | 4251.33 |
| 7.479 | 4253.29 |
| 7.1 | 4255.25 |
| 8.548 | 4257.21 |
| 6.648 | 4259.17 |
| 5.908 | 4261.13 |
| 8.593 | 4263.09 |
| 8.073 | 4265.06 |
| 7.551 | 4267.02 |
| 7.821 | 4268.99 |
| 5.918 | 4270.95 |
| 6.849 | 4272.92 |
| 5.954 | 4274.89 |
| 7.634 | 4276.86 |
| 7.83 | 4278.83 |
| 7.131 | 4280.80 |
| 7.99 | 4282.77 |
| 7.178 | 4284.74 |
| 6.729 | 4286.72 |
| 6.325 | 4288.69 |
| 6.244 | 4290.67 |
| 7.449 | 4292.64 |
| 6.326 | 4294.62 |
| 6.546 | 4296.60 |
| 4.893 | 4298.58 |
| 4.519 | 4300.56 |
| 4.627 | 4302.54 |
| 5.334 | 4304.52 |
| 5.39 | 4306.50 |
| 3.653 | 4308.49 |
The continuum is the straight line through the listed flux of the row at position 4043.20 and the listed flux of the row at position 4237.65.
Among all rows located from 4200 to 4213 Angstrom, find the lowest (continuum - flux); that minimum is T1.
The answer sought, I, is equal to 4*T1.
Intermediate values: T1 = -0.91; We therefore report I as -3.7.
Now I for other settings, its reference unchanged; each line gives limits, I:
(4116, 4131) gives -3.7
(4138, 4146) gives -6.3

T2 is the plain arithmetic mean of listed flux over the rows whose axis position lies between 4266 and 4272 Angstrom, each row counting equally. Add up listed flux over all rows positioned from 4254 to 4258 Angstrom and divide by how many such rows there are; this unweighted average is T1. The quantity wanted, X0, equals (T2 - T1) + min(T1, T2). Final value 6.4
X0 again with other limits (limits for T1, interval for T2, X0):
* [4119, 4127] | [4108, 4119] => 8.0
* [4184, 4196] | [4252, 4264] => 7.2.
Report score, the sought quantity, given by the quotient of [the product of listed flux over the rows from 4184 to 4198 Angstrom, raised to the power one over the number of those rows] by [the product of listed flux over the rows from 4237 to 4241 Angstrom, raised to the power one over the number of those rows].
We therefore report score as 0.99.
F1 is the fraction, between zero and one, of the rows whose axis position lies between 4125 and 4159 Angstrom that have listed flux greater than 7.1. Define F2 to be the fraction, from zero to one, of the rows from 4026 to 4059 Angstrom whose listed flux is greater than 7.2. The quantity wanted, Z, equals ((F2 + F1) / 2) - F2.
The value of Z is 0.11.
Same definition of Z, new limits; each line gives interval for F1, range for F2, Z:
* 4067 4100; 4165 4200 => 0.00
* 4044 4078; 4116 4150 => -0.14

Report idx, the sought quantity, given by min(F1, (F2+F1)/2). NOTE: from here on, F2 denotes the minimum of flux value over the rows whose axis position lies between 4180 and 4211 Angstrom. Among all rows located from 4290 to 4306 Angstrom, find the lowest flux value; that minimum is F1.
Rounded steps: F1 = 4.519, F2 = 6.584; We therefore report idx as 4.5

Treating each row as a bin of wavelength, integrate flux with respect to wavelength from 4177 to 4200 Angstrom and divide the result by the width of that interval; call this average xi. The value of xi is 7.60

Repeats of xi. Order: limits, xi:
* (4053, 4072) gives 6.93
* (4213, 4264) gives 7.37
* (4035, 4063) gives 7.36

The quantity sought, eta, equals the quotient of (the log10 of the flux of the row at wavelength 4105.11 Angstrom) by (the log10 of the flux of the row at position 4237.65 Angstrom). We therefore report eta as 0.95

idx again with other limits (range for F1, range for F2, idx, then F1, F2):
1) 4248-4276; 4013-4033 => 5.9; 5.908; 6.92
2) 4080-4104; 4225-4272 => 4.5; 5.159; 3.785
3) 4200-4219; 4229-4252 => 6.6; 6.584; 6.564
